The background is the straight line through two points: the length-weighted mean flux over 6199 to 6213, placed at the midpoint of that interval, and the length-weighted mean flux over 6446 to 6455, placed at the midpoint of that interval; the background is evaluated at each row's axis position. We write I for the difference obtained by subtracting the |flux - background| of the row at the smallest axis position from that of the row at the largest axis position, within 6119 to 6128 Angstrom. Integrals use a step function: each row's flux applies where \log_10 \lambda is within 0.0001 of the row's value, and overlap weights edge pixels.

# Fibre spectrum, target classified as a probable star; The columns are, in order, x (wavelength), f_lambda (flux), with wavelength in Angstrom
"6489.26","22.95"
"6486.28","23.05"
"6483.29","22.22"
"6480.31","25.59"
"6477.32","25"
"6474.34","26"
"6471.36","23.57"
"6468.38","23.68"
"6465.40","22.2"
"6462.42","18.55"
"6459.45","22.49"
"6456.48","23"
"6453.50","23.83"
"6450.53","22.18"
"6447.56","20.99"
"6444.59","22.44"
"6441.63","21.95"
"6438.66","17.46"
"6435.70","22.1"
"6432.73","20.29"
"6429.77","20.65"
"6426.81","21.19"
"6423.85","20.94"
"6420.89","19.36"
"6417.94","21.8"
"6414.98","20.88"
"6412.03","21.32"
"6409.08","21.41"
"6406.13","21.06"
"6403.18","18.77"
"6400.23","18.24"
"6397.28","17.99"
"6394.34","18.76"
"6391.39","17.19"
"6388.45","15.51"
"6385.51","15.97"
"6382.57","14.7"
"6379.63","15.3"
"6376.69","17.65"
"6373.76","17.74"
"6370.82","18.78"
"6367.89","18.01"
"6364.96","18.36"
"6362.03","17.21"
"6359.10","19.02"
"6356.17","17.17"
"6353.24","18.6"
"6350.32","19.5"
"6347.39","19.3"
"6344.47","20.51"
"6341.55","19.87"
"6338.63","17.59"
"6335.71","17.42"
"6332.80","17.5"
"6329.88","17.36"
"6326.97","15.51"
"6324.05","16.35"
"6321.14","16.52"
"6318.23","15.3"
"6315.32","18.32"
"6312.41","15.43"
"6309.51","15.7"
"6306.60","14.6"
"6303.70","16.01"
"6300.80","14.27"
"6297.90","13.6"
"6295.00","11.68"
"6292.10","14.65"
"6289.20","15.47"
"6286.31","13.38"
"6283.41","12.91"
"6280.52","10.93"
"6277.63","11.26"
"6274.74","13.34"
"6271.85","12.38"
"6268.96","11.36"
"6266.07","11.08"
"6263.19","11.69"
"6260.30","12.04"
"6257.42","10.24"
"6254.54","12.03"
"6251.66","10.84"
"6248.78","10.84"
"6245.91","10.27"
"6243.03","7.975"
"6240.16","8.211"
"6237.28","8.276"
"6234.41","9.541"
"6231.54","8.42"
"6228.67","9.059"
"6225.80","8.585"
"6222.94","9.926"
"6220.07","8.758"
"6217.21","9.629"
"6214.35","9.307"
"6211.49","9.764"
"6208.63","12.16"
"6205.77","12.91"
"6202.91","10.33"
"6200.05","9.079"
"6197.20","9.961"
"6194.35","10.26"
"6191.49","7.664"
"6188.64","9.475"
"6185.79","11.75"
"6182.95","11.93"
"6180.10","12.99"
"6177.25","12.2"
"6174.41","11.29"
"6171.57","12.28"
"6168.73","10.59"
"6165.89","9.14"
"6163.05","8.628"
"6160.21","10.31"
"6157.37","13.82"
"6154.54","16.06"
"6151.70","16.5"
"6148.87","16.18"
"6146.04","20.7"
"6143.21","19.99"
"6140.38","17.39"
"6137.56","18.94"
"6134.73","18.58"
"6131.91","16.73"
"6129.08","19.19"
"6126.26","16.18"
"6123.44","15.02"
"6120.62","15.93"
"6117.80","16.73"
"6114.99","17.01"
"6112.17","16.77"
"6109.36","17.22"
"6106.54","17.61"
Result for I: -0.01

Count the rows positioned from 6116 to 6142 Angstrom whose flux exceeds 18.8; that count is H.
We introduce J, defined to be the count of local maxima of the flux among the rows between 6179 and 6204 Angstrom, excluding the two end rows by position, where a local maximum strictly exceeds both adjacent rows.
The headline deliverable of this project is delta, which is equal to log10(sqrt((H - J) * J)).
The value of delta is 0.00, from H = 2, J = 1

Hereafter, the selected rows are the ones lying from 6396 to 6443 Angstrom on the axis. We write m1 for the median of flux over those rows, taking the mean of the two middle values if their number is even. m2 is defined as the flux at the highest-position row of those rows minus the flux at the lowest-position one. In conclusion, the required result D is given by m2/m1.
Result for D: 0.19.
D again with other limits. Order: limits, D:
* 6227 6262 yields 0.30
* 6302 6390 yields -0.03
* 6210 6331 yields 0.65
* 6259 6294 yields 0.21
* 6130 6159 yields -0.17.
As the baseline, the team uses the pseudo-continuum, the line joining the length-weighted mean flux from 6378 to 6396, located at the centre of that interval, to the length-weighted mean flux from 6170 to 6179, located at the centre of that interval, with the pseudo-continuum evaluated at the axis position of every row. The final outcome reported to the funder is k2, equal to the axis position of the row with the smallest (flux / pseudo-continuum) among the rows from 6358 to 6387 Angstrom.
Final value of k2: 6382.57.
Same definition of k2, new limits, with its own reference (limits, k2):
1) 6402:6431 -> 6403.18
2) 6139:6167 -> 6163.05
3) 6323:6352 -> 6326.97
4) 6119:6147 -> 6123.44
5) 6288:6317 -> 6295.00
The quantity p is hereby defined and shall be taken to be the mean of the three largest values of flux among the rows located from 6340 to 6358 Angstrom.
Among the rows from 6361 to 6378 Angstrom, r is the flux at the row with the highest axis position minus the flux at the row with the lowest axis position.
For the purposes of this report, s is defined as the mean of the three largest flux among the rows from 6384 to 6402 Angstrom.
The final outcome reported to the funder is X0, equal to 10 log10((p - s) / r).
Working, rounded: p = 20.0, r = 0.4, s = 18.3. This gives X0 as 6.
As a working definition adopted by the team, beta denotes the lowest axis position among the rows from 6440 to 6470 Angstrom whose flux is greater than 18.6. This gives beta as 6441.63 Angstrom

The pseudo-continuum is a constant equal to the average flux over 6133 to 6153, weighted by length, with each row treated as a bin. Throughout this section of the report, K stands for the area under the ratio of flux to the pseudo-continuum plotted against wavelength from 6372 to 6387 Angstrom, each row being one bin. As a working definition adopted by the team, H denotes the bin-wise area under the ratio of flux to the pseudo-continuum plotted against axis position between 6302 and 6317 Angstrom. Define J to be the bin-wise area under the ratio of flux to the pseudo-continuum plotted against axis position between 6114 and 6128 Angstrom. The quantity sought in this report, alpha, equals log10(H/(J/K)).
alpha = 1.15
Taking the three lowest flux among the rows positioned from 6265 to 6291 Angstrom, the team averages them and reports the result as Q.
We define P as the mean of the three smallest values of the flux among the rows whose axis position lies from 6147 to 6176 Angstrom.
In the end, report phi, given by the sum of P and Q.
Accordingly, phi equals 20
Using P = 9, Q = 11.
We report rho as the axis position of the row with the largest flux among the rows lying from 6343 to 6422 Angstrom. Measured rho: 6417.94 Angstrom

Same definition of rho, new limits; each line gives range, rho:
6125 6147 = 6146.04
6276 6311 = 6303.70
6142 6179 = 6146.04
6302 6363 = 6344.47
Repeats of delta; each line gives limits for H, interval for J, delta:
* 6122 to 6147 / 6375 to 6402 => 0.30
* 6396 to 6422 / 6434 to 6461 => 0.45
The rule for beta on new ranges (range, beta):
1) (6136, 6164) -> 6137.56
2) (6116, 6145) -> 6129.08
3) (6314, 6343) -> 6341.55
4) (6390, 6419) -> 6394.34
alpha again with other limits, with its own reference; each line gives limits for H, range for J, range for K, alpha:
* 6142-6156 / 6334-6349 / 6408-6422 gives 1.15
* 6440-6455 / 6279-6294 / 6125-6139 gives 1.36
